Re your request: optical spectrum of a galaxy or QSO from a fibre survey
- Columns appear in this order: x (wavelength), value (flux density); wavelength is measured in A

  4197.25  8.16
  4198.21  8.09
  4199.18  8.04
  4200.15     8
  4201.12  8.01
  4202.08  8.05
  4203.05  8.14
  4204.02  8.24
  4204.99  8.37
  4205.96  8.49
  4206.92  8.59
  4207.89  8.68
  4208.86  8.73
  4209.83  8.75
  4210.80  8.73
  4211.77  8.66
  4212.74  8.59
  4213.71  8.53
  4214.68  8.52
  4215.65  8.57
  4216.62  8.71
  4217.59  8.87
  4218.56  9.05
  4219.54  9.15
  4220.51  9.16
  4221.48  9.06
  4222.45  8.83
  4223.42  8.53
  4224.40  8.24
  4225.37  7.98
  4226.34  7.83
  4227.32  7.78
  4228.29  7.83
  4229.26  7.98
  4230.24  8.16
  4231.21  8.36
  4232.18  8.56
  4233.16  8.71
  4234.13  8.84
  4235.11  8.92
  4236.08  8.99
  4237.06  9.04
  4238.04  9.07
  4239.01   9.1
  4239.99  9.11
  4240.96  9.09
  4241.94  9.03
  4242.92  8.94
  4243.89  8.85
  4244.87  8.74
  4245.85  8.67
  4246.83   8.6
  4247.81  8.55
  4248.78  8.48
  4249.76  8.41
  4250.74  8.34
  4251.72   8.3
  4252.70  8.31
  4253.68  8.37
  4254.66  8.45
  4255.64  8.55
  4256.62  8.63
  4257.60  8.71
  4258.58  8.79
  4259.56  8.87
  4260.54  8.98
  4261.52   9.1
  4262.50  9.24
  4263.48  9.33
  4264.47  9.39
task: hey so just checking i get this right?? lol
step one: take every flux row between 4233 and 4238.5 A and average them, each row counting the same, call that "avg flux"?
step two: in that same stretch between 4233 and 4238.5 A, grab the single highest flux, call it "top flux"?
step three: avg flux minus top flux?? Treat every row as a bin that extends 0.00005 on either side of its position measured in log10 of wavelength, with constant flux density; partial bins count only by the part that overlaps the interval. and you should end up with -0.14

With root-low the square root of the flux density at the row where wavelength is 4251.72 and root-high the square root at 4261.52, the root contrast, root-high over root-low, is 1.05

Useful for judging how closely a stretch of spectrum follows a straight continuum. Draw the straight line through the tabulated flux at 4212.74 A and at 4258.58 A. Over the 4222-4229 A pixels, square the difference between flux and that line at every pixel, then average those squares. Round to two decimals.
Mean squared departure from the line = 0.40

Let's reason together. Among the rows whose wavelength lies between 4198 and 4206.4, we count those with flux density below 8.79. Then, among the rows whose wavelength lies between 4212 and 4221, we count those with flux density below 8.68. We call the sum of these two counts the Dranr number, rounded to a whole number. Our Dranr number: 13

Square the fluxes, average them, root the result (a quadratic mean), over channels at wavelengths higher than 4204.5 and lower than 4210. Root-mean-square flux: 8.6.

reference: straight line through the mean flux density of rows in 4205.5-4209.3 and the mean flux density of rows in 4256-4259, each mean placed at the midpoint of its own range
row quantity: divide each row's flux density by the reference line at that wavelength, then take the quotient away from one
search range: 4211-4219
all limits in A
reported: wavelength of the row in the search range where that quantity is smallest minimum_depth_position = 4218.56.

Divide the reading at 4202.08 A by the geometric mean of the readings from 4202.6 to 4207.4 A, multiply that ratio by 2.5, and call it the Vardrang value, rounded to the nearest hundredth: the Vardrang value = 2.41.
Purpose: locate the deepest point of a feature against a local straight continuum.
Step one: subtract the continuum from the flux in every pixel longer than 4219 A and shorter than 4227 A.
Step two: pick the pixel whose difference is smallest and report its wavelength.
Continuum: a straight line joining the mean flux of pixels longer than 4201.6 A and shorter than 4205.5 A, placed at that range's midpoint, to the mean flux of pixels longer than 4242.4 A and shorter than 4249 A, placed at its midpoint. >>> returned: 4226.34 A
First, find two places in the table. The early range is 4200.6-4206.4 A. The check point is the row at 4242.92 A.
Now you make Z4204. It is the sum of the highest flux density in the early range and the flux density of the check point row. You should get 17.4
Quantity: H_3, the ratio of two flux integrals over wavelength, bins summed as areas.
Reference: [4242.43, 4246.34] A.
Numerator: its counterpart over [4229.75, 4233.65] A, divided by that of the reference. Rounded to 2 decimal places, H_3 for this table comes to 0.96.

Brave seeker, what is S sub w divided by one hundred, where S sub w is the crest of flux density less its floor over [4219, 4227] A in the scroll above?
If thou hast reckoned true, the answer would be 0.013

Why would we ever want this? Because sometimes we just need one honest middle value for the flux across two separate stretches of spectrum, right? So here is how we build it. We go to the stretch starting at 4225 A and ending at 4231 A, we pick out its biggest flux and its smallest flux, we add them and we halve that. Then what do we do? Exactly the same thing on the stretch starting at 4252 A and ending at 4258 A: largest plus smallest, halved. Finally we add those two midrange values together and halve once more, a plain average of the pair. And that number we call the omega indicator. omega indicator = 8.24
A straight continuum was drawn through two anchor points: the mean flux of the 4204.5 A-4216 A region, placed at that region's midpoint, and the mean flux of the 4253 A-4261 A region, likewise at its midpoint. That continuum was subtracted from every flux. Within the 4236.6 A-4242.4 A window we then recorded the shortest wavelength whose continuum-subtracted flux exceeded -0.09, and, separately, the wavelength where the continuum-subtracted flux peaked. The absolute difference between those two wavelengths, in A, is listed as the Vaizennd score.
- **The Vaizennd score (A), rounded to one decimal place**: 2.9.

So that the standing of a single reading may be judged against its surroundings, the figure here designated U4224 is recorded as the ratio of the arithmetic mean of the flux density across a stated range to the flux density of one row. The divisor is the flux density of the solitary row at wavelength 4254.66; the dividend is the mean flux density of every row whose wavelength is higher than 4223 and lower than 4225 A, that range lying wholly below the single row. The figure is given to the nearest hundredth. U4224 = 0.99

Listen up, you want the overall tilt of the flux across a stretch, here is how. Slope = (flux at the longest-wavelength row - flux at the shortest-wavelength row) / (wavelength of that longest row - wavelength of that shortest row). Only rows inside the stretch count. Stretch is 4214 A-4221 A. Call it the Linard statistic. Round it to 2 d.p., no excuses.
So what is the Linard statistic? 0.11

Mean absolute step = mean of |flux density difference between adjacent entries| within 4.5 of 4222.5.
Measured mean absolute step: 0.180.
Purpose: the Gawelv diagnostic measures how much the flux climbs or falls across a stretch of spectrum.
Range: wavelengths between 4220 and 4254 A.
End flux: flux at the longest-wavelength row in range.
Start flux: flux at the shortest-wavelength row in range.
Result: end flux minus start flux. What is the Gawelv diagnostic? -0.79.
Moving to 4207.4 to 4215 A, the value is -0.16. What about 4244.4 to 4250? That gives -0.33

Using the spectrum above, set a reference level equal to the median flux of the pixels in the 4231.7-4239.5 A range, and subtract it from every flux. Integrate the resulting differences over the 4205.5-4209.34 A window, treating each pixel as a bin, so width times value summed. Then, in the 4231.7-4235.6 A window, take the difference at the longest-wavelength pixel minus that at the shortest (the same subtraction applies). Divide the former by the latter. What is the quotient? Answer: -4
